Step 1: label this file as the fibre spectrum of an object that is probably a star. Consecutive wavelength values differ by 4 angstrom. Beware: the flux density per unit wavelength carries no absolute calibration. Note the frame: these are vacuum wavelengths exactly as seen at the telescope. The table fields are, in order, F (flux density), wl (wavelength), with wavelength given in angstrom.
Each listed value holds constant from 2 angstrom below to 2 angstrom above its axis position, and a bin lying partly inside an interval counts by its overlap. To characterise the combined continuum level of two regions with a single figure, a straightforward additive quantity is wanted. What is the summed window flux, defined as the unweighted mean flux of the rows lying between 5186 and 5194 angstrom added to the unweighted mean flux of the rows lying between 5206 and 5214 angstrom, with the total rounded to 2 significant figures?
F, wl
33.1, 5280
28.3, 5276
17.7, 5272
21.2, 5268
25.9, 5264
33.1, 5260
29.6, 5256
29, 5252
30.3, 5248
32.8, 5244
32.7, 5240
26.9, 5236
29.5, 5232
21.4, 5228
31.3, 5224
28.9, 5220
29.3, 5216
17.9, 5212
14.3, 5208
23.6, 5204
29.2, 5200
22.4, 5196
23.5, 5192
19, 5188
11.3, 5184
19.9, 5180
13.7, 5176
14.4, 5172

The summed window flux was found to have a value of 37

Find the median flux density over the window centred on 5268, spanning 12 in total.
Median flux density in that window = 21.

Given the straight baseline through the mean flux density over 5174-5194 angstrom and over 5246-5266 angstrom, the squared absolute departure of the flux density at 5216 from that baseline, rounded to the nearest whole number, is 42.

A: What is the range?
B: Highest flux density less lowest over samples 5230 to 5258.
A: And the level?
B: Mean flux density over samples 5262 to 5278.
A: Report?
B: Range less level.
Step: -17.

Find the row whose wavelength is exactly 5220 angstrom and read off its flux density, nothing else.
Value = 28.9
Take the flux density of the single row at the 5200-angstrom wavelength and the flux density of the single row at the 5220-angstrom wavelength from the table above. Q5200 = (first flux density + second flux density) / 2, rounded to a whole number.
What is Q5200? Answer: 29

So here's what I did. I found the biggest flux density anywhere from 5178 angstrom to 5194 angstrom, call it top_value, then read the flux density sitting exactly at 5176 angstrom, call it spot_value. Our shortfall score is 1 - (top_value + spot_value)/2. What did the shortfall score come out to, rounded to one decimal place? -17.6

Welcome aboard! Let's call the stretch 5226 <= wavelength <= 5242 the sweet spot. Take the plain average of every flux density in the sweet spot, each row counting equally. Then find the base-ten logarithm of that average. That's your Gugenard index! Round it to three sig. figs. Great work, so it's 1.44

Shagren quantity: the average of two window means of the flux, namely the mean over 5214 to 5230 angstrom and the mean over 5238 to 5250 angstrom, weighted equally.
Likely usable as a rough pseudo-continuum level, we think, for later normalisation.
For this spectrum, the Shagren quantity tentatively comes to 30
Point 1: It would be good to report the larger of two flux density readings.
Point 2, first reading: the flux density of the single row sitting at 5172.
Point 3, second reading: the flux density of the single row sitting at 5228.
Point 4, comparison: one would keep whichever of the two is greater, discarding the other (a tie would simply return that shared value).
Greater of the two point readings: 21.4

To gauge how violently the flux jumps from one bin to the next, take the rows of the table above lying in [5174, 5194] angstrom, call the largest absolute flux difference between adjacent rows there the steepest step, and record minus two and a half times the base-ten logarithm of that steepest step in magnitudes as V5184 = -2.34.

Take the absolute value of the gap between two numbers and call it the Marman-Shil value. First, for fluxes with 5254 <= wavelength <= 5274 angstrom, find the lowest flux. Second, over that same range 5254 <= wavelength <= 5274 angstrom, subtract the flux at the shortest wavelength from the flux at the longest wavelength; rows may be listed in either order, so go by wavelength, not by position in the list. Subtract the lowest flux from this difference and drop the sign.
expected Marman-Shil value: 30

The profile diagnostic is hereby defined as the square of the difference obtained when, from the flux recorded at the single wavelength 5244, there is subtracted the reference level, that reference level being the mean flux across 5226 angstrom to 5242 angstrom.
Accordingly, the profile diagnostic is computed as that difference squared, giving 27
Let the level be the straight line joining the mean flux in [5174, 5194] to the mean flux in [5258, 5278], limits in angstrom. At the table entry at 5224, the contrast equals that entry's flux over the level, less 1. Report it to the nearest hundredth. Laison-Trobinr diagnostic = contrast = 0.48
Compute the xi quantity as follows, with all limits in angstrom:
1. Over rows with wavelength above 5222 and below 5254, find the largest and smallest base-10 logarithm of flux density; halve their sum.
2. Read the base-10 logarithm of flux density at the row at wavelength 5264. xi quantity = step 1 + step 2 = 2.84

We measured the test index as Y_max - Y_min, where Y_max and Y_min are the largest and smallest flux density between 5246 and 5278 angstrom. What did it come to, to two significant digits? 15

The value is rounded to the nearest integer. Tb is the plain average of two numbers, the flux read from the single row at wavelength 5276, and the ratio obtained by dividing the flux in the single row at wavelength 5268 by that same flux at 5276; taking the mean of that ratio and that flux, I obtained 15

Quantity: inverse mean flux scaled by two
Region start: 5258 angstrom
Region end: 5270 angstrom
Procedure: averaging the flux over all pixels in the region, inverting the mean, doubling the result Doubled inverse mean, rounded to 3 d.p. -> 0.075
